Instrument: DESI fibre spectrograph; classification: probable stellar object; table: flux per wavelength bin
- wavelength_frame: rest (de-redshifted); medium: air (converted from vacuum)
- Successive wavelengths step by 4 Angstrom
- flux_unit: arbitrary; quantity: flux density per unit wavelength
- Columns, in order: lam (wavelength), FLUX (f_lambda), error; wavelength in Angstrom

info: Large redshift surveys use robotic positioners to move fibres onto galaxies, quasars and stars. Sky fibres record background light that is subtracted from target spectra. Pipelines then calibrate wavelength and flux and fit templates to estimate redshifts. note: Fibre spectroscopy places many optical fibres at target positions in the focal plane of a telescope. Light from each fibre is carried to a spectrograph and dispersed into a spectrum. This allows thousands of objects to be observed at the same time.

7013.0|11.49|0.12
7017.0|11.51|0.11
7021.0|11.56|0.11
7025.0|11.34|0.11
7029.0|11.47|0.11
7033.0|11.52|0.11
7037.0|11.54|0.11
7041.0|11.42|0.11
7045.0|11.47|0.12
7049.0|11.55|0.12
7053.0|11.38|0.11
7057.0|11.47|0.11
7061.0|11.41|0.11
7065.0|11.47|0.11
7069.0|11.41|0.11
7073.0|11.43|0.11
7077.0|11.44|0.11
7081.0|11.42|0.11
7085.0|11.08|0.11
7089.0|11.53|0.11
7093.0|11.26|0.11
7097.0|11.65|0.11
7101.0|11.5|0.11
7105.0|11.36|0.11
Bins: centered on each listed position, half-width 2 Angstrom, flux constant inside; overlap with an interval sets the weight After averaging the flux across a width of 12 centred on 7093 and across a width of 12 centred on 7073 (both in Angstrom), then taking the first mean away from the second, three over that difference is -56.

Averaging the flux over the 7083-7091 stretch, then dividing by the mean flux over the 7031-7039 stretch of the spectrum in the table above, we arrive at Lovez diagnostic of 0.98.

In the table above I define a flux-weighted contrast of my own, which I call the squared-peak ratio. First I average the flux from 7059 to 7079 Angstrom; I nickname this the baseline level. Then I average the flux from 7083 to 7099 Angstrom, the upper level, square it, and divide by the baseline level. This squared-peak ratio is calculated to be 11.33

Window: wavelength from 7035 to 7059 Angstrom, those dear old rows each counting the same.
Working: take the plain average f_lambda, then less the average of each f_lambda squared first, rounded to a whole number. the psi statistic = -120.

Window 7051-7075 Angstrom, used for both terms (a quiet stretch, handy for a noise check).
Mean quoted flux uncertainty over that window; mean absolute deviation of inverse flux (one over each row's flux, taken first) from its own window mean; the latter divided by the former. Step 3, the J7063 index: 0.0020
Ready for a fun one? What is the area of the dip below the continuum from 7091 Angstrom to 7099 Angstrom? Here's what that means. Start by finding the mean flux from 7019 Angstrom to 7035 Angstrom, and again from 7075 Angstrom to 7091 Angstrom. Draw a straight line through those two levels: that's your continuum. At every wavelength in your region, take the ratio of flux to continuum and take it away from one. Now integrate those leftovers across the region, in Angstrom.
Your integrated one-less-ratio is -0.08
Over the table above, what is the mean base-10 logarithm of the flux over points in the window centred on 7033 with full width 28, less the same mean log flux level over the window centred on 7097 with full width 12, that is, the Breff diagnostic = 0.0002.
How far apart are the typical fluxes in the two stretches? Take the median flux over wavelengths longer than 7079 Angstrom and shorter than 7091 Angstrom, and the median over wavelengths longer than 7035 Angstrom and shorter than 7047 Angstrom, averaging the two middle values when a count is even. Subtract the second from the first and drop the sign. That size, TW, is 0.050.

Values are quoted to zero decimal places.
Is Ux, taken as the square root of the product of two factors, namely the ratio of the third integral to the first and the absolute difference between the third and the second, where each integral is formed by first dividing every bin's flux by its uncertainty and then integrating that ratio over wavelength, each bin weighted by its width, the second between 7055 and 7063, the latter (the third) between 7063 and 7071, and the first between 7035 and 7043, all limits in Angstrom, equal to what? 0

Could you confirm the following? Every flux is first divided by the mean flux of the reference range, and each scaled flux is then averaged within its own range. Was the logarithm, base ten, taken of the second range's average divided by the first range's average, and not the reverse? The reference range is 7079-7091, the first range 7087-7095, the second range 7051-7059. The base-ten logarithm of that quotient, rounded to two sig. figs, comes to 0.0011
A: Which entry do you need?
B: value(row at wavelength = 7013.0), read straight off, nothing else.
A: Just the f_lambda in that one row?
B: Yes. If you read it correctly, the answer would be 11.49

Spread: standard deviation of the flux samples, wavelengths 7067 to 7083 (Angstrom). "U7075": 0.01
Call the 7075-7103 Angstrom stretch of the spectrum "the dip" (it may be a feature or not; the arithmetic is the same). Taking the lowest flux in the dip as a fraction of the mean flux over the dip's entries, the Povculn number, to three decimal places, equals 0.971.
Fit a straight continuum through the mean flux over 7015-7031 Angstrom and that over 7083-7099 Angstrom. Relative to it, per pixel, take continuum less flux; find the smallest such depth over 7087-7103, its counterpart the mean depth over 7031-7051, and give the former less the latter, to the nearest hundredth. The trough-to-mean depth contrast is -0.22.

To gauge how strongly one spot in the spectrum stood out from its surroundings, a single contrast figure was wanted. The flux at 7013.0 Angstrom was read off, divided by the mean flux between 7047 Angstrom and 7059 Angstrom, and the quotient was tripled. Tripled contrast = 3.01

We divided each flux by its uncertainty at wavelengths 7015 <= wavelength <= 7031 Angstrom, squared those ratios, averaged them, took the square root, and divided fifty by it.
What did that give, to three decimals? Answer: 0.479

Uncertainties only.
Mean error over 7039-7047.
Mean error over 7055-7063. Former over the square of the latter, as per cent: 950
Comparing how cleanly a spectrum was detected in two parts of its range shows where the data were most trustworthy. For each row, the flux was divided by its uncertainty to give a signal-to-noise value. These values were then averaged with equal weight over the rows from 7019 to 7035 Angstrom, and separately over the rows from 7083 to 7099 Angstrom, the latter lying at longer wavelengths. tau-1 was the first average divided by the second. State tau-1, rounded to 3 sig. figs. 1.01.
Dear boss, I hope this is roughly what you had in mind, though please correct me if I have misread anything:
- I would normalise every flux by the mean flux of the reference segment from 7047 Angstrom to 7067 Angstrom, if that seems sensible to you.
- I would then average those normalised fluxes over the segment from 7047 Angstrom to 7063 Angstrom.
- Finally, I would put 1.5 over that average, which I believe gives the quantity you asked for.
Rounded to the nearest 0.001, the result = 1.500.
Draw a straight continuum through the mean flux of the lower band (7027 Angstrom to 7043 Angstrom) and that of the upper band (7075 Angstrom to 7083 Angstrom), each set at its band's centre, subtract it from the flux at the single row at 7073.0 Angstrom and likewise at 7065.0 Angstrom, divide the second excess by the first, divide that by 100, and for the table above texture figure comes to -0.028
